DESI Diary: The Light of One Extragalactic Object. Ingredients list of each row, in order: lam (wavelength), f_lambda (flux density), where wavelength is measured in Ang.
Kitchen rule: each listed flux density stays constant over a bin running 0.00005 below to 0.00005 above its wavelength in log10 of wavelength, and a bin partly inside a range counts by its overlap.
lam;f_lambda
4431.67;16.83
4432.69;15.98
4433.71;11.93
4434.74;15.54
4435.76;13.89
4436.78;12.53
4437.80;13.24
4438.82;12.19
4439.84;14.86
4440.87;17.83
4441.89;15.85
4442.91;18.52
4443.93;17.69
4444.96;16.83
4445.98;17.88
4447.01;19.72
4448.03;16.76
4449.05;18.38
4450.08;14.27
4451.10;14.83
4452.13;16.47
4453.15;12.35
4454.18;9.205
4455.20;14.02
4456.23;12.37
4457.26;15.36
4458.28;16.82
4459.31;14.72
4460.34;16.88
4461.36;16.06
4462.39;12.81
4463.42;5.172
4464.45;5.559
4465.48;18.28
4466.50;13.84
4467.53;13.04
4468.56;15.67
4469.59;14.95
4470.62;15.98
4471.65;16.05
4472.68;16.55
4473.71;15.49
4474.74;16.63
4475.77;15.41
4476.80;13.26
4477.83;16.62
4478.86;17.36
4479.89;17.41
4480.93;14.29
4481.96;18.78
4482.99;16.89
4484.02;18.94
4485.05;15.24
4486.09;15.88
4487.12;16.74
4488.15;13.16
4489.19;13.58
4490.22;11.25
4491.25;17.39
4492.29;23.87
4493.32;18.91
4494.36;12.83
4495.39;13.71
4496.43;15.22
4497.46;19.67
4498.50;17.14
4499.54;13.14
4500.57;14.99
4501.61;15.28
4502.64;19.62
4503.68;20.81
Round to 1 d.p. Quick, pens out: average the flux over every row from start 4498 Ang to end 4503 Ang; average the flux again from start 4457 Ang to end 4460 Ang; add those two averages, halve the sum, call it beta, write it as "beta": 15.8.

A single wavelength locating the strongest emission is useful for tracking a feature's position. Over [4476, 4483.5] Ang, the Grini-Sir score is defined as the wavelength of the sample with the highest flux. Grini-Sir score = 4481.96 Ang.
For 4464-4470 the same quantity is 4465.48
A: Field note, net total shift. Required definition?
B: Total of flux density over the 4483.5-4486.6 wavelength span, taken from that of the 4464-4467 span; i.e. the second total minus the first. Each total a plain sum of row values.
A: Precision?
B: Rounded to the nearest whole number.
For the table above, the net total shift -12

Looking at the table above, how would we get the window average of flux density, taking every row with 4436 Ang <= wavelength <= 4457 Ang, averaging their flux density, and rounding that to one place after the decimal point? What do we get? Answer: 15.3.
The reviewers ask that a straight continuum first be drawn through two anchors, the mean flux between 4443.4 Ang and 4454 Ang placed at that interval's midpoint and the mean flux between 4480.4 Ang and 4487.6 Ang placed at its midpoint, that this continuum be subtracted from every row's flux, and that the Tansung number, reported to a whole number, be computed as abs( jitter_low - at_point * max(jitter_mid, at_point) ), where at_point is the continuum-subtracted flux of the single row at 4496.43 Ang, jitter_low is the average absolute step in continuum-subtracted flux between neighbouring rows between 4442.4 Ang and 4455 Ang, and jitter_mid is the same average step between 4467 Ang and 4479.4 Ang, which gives 4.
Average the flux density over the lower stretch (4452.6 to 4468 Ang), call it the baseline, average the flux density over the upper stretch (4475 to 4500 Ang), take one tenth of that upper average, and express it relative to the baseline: 0.123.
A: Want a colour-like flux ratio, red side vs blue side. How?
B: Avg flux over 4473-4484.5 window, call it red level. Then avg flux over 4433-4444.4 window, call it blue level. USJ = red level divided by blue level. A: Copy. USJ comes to 1.10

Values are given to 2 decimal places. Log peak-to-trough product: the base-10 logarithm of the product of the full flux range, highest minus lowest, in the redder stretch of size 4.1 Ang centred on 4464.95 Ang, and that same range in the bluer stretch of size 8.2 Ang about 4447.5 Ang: 1.85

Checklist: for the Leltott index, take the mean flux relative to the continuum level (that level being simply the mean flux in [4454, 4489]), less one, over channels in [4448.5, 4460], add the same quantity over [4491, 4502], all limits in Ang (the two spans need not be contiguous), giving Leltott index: 0.08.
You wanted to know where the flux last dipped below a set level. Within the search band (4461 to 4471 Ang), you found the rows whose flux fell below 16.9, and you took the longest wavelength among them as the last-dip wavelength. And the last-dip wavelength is 4470.62 Ang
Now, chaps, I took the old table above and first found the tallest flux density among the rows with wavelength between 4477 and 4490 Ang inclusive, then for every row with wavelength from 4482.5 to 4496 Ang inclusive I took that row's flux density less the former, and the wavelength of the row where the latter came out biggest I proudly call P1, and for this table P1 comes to 4492.29 Ang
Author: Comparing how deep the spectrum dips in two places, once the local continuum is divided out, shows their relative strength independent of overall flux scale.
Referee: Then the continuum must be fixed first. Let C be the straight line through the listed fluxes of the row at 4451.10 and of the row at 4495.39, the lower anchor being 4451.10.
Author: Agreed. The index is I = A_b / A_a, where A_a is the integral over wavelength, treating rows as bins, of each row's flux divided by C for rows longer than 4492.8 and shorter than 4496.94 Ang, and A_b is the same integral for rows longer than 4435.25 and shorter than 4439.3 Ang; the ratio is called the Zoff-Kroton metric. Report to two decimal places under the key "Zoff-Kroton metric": 0.76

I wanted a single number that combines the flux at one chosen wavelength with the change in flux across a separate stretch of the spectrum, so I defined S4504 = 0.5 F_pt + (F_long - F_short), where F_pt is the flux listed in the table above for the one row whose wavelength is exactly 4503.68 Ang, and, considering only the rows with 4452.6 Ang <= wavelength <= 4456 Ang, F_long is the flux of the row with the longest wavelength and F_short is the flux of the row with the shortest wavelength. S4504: 12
